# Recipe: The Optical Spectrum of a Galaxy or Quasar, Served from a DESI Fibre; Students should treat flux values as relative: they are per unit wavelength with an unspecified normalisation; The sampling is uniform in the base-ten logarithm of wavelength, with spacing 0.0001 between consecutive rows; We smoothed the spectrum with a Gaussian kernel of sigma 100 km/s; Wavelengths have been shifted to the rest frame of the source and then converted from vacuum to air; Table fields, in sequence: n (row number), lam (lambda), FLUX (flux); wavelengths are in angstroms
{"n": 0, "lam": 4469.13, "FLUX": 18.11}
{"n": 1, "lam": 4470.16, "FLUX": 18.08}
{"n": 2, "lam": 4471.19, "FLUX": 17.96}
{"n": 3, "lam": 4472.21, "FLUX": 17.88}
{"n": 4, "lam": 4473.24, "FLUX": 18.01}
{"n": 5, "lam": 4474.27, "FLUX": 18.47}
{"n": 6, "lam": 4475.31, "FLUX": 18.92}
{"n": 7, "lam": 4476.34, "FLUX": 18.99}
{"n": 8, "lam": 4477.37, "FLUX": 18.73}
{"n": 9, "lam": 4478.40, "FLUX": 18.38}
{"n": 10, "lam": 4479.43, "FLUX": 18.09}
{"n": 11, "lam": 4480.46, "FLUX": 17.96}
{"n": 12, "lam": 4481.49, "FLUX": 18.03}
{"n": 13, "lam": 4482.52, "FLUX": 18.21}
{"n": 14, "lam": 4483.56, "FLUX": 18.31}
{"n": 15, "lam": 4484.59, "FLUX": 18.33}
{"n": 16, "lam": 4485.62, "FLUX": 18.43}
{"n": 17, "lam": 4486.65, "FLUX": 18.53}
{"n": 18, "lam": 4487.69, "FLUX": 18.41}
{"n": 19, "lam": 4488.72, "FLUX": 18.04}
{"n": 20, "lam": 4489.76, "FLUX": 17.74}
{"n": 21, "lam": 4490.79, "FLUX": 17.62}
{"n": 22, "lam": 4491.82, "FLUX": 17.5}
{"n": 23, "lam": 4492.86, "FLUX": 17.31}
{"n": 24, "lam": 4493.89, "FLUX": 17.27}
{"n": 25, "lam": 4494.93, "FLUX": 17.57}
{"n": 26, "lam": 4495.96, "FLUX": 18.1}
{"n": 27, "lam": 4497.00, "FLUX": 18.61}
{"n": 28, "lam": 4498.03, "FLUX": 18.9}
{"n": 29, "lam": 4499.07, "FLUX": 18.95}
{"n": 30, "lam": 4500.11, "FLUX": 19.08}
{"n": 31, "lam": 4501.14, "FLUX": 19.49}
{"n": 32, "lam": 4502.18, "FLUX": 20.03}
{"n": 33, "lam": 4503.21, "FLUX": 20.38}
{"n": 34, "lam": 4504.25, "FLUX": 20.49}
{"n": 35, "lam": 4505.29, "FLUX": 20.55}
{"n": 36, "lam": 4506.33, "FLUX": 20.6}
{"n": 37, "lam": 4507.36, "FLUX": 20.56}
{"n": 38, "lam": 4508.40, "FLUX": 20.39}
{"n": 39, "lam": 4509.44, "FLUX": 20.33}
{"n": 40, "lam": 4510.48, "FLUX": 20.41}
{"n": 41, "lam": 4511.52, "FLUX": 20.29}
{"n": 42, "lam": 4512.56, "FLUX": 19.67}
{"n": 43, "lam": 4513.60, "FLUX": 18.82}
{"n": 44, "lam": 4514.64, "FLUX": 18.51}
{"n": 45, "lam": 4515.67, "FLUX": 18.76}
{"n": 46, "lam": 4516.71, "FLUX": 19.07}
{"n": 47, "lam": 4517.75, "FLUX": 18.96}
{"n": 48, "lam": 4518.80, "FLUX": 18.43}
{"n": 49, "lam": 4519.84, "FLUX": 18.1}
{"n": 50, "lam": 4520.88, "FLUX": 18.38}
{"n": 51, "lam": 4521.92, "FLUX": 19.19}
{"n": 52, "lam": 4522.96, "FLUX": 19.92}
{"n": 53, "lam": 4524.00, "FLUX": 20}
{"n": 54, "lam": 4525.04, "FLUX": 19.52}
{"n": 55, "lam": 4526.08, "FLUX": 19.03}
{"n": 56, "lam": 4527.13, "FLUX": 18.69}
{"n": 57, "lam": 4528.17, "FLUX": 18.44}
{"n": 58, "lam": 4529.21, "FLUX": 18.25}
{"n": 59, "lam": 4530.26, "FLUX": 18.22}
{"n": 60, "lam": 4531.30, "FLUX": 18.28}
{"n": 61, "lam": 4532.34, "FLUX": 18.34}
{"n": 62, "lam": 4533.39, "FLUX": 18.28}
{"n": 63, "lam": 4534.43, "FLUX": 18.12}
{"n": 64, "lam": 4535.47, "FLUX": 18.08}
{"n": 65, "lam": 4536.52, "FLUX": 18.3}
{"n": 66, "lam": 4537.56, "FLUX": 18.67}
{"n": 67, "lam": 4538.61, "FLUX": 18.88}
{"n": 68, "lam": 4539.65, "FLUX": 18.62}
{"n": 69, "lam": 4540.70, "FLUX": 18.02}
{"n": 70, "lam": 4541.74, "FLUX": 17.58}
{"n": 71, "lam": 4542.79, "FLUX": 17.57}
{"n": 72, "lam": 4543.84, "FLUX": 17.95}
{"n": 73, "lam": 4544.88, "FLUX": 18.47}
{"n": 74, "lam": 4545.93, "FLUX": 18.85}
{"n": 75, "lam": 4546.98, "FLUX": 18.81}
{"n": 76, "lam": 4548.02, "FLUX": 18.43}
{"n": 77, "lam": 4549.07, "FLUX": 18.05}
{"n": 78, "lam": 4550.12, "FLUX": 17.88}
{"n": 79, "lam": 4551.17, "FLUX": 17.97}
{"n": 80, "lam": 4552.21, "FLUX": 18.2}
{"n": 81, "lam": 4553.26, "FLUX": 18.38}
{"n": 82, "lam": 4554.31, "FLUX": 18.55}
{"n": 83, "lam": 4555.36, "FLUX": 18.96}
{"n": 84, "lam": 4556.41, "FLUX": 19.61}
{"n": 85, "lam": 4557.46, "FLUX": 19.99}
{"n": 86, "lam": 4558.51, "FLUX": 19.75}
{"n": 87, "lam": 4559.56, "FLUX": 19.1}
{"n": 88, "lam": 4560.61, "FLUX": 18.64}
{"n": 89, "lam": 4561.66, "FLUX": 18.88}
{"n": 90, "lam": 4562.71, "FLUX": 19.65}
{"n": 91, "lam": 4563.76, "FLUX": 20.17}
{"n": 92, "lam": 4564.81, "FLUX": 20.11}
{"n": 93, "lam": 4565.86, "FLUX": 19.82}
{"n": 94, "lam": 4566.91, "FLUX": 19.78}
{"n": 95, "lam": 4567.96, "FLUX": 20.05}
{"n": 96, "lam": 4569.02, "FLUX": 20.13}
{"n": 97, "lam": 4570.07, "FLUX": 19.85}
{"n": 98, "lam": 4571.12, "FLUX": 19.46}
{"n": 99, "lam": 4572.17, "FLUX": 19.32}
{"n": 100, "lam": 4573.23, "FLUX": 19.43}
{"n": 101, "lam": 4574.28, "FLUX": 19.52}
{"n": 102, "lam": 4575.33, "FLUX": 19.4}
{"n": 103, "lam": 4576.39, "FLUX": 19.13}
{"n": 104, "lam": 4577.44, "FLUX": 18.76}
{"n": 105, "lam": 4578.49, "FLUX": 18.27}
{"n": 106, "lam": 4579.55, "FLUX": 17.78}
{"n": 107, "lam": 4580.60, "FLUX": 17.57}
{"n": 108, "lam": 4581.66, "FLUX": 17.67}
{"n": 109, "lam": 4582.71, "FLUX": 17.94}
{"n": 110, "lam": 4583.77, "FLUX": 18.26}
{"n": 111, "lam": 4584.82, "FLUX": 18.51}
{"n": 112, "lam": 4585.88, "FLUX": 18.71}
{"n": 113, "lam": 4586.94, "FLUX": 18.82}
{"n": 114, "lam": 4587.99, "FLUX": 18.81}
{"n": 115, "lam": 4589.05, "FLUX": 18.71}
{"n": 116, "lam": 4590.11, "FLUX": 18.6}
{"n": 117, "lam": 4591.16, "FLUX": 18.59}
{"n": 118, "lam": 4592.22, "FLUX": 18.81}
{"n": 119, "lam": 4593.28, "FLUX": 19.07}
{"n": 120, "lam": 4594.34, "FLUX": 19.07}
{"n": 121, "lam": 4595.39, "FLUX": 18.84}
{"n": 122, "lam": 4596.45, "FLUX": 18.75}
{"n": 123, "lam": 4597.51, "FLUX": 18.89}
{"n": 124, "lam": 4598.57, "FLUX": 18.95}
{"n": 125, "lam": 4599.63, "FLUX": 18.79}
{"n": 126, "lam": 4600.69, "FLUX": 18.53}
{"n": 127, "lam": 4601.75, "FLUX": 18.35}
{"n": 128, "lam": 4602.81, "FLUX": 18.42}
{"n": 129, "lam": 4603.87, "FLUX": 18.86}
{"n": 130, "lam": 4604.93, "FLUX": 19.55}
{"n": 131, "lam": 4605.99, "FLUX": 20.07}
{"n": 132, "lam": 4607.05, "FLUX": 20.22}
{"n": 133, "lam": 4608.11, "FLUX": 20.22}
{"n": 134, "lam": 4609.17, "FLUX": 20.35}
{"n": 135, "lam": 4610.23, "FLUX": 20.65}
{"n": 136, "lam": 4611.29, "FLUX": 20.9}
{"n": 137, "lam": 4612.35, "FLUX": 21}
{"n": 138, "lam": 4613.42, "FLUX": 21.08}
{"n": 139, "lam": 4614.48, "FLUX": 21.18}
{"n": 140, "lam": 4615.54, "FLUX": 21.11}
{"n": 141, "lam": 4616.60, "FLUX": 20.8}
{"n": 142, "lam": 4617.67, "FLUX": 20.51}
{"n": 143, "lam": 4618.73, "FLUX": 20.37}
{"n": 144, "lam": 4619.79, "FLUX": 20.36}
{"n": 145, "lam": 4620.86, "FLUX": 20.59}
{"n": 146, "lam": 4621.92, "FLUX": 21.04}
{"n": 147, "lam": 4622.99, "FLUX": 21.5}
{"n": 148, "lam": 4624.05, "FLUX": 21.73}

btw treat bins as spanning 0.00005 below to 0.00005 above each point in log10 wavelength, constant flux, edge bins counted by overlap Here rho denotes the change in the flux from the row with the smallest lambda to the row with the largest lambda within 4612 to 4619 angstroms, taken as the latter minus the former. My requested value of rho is -0.6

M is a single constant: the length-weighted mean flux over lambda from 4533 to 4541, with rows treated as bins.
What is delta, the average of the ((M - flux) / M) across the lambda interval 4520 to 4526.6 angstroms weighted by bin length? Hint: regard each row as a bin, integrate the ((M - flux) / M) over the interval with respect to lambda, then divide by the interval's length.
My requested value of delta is -0.05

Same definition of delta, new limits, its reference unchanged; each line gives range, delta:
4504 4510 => -0.11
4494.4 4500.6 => -0.01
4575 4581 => 0.00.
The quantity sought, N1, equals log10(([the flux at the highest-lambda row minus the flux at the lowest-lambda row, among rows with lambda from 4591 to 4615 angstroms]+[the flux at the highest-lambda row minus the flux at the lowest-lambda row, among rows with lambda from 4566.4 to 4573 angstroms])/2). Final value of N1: 0.03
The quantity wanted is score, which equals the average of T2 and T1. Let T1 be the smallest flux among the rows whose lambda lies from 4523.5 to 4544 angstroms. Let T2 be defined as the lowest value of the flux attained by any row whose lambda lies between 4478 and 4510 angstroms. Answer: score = 17.4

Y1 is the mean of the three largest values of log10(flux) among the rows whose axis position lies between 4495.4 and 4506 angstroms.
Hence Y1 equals 1.31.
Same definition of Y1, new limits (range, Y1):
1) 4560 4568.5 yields 1.30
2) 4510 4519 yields 1.30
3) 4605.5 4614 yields 1.32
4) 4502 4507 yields 1.31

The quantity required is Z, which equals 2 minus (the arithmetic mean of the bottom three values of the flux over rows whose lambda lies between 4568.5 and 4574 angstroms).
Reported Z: -17.4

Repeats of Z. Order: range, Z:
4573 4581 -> -15.9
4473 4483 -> -16.0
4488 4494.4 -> -15.4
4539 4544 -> -15.7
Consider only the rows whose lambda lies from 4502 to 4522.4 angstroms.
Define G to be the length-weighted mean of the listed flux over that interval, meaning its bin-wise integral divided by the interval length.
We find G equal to 19.59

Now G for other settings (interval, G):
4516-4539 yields 18.68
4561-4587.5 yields 19.08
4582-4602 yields 18.68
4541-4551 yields 18.16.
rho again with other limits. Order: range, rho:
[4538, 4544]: -0.9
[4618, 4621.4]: 0.2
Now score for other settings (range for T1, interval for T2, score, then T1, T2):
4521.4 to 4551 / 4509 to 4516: 18.0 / 17.57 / 18.51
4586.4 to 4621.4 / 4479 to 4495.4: 17.8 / 18.35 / 17.27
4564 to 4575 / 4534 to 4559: 18.4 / 19.32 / 17.57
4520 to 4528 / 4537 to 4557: 18.0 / 18.38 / 17.57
